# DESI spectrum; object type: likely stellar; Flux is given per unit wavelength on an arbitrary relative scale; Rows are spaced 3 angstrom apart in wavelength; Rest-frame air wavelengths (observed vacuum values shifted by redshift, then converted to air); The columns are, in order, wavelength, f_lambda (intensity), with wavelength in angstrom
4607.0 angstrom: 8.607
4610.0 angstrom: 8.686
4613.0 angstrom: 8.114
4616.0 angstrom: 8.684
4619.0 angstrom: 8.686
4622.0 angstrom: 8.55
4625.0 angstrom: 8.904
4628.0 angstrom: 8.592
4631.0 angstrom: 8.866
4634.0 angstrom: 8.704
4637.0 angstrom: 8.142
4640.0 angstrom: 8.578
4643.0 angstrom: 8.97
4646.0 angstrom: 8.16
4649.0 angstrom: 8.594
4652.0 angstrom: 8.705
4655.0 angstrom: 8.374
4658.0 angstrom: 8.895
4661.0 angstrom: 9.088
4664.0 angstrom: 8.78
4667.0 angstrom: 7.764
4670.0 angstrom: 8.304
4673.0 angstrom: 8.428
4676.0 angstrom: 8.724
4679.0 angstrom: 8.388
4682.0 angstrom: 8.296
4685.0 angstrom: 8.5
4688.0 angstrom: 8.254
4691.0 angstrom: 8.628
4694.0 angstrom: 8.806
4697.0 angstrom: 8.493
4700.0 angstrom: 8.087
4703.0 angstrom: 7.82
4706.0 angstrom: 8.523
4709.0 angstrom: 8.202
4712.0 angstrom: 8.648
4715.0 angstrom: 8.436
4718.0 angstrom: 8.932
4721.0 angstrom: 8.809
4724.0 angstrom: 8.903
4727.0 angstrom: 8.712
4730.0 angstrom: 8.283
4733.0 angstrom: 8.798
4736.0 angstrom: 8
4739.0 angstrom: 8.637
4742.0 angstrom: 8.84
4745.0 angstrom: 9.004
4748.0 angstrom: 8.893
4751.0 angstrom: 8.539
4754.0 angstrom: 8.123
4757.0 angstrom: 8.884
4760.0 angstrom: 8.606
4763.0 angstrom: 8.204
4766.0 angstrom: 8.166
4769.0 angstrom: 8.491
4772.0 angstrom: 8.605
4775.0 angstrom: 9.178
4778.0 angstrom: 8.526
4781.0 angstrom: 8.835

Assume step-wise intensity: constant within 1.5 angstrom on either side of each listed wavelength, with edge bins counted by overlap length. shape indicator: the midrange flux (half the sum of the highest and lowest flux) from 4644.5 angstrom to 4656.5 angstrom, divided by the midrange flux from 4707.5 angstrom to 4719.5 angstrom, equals 0.984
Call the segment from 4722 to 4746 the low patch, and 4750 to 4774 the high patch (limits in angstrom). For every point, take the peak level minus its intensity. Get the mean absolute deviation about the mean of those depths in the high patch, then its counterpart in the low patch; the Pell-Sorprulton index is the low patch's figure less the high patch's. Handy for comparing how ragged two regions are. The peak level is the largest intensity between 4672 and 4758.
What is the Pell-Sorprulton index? 0.039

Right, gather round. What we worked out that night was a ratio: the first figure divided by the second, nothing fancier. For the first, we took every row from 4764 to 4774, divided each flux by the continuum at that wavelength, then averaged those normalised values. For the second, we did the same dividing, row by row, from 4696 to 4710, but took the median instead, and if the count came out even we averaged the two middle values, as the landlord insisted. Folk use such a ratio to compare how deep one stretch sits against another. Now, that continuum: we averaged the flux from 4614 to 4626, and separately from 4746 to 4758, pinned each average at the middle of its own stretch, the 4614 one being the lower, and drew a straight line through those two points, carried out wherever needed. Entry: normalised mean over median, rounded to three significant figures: 1.03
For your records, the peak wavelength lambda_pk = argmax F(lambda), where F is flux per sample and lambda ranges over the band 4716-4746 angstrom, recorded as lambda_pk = 4745.0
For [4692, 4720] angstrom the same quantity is 4718.0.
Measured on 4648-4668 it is 4661.0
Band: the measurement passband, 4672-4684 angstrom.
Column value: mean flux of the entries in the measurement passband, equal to 8.46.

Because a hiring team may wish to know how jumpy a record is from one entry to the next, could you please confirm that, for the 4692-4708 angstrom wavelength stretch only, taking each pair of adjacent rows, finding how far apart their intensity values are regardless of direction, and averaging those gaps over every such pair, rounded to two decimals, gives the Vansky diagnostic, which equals 0.42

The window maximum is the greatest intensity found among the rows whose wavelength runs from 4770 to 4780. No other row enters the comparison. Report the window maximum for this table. 9.178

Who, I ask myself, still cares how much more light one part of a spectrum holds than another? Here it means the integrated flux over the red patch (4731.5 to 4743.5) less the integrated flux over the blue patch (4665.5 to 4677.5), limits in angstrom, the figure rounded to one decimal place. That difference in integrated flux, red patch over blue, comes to 3.2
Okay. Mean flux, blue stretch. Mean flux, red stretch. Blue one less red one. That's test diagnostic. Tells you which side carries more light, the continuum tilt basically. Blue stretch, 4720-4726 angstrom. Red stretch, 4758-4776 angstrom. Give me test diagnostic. 0.31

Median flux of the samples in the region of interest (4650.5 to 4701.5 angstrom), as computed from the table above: 8.49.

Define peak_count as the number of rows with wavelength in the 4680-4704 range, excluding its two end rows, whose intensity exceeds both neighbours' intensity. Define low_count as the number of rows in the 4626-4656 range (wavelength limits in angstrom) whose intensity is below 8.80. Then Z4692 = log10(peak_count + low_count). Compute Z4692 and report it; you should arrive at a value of 1.00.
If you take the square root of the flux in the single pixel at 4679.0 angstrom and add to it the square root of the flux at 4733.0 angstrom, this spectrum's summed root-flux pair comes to 5.86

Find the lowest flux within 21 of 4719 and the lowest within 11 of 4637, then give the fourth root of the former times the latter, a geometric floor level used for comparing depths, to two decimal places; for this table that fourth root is 2.82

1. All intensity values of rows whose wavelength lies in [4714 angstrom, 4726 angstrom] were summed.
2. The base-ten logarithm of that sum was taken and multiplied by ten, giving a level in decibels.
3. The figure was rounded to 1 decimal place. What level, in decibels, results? 15.5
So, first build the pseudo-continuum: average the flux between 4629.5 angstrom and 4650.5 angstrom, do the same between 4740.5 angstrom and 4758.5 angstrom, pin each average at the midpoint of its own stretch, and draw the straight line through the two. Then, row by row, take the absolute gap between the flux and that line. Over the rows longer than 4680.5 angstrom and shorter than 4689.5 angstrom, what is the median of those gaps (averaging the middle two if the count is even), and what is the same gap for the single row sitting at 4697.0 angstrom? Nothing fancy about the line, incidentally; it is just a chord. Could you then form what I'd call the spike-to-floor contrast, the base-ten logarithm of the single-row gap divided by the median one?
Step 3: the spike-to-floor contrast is -0.33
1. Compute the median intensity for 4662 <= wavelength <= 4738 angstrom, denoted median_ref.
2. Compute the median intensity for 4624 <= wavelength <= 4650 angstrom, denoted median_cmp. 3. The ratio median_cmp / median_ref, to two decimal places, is 1.01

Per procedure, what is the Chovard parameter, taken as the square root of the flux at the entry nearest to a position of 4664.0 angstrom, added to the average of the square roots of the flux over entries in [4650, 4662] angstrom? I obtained 5.92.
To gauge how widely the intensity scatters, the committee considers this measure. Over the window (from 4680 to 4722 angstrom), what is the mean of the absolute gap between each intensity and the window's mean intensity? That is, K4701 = 0.24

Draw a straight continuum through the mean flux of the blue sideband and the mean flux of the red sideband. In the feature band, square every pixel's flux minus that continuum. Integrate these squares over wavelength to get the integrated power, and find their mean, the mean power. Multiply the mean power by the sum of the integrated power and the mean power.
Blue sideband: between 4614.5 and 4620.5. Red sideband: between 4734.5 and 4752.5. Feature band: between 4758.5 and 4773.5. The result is 0.13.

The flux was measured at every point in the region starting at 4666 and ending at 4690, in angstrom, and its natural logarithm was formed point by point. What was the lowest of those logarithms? 2.05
